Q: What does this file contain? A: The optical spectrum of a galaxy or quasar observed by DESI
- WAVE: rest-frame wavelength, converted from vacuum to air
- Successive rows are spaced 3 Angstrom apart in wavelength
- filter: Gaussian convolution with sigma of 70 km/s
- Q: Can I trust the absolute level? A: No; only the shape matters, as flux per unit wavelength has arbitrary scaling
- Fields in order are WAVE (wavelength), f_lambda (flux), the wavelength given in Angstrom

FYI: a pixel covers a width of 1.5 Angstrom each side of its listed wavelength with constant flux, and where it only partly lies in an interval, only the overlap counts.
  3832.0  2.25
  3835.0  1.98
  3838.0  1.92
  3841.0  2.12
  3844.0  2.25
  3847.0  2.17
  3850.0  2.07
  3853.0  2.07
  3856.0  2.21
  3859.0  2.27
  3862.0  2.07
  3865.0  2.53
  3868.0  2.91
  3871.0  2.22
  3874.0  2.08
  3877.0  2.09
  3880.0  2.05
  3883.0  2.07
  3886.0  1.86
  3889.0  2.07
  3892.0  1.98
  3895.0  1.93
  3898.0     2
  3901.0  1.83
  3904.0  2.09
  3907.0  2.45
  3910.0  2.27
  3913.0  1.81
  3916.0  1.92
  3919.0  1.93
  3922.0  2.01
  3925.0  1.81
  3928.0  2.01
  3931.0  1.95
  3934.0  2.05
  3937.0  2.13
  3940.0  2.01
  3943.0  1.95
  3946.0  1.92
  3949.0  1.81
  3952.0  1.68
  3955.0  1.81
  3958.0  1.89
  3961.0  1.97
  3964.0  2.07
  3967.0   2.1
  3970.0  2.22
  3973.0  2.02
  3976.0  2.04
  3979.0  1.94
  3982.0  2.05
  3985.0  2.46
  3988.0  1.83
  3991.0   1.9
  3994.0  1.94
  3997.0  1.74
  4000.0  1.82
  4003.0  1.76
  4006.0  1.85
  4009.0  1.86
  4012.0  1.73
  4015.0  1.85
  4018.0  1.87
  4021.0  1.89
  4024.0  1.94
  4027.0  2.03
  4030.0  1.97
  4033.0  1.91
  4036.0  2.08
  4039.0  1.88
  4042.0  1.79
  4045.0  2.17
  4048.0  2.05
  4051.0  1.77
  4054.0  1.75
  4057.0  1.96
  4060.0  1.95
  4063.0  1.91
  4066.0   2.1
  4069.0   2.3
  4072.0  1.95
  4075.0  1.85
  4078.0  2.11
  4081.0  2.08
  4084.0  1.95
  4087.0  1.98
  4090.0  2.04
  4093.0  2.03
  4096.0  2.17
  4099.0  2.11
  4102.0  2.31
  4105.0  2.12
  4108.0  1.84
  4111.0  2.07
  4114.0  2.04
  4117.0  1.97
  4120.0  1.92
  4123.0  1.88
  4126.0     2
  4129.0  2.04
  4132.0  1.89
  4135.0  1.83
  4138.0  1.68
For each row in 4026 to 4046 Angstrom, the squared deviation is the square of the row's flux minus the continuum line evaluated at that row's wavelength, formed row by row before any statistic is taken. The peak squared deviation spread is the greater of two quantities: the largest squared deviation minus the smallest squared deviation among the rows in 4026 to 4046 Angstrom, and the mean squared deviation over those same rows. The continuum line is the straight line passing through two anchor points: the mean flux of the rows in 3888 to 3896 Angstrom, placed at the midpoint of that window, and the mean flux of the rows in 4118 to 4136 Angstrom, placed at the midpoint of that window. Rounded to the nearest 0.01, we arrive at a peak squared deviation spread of 0.05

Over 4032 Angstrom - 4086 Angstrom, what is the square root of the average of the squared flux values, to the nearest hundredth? 1.98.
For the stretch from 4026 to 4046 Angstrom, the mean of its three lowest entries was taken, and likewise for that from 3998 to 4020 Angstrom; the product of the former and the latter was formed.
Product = 3.29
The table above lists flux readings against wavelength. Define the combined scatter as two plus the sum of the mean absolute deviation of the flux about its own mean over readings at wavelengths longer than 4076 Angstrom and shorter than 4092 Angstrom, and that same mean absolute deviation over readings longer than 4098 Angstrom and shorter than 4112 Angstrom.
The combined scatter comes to 2.16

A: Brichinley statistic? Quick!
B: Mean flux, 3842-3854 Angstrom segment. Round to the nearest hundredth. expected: 2.14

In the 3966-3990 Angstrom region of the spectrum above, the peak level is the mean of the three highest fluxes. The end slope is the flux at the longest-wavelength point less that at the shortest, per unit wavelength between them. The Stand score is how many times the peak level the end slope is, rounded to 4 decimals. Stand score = -0.0057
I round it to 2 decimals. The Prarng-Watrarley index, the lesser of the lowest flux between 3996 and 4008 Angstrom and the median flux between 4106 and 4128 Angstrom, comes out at 1.74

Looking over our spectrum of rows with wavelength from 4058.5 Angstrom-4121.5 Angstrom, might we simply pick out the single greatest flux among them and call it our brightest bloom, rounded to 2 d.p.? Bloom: 2.31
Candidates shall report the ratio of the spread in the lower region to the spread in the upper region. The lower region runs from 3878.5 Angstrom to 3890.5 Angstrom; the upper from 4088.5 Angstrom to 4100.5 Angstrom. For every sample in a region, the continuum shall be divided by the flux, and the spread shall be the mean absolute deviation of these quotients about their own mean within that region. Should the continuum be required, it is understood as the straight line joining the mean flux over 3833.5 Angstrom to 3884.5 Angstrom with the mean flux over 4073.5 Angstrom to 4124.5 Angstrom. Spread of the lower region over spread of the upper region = 1.7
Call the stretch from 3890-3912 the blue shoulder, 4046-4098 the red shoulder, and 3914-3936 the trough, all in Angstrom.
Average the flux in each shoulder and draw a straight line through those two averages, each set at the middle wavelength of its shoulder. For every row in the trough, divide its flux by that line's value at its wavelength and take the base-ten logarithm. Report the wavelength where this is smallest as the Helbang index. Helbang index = 3925.0 Angstrom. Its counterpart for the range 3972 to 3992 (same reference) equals 3988.0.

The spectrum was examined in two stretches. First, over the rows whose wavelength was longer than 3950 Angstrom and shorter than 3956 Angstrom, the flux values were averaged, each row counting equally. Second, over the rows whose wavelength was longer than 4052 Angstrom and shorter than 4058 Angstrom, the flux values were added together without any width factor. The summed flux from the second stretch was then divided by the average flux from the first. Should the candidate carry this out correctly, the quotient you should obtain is 2.13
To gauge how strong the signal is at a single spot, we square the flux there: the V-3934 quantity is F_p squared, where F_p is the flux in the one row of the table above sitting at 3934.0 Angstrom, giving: 4.2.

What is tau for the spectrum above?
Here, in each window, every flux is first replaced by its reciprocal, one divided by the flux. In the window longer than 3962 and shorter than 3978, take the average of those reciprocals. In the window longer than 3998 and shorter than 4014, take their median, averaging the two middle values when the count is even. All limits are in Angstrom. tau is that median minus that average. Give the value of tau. 0.07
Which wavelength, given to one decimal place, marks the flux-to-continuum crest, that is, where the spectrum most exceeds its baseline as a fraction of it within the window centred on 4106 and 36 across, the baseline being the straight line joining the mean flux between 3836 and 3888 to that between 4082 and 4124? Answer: 4102.0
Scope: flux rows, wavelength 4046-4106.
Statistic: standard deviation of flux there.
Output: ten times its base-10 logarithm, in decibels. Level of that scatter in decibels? -8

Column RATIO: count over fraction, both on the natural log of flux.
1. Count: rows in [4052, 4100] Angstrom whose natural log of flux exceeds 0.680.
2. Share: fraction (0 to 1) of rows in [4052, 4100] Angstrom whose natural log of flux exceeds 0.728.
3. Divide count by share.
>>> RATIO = 24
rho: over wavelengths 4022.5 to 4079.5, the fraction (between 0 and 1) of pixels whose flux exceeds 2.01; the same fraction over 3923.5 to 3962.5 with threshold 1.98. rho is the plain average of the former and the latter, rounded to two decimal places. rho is 0.34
